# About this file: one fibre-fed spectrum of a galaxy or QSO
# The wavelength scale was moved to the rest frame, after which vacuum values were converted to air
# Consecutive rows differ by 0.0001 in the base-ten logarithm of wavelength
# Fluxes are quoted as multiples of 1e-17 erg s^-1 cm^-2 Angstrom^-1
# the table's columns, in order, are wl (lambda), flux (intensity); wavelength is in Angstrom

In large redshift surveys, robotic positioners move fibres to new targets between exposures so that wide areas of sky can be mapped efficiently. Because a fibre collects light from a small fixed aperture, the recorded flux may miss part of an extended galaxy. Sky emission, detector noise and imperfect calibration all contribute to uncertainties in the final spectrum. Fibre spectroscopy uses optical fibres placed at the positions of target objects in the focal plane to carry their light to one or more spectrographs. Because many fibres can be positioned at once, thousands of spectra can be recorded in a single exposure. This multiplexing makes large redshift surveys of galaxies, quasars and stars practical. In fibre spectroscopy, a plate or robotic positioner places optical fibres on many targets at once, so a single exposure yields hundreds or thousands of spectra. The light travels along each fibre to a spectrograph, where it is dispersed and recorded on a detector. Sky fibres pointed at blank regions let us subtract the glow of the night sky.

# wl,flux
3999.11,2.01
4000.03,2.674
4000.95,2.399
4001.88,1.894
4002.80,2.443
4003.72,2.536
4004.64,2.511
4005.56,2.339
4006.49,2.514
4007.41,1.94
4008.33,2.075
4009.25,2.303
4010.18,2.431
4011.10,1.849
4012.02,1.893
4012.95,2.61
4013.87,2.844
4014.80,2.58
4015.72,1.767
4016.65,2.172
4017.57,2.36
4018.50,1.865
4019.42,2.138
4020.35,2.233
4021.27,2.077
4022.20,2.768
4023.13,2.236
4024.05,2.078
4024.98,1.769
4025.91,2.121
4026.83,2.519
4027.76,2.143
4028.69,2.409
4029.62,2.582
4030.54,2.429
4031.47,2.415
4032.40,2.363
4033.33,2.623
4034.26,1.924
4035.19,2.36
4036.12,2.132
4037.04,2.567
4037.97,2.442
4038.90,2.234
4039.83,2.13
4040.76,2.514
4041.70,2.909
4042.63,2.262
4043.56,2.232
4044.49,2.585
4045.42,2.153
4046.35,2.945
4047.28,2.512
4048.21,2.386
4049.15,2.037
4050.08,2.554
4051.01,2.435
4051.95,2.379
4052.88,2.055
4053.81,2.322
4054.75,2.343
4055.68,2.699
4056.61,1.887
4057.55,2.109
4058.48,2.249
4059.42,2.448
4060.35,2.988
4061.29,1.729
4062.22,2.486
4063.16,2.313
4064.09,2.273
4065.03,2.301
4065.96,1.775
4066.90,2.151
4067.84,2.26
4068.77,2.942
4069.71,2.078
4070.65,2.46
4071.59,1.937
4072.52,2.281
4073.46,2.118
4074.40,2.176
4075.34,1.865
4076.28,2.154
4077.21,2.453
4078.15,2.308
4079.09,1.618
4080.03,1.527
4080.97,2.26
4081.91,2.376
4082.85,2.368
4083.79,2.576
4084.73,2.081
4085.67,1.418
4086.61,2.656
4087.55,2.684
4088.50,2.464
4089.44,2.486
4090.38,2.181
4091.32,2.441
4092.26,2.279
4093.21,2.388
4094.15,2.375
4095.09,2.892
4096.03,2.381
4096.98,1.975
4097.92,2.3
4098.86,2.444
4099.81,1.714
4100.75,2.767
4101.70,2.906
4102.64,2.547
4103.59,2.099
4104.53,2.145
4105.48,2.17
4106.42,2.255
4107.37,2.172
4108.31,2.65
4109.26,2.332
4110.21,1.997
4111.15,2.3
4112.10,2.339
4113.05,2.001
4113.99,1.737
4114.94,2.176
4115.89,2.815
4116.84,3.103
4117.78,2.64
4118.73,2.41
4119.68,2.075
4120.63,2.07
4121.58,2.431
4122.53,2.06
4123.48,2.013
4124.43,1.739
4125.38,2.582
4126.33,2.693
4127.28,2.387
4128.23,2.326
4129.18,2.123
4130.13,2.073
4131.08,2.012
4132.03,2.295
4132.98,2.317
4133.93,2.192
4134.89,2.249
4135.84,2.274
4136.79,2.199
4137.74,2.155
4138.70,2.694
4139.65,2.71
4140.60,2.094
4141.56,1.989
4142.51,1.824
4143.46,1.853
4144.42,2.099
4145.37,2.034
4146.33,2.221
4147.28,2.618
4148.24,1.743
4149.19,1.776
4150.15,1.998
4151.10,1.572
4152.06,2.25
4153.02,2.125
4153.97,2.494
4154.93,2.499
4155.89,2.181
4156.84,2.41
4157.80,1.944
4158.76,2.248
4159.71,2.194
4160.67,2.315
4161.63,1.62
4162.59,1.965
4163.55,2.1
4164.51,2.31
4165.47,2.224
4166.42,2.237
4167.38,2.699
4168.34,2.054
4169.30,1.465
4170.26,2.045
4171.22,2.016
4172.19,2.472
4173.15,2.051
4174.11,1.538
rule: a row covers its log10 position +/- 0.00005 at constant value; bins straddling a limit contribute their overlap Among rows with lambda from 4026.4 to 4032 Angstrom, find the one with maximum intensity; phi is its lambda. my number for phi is 4029.62 Angstrom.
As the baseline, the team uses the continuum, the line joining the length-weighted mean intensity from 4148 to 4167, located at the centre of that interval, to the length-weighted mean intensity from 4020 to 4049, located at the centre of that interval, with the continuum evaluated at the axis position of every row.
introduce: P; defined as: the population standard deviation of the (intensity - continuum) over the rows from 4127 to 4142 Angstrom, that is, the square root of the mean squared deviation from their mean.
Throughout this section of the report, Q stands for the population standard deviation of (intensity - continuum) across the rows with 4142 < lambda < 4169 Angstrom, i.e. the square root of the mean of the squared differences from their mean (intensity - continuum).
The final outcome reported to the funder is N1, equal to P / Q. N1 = 0.72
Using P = 0.20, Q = 0.28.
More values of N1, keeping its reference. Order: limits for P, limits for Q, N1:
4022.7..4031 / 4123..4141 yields 0.97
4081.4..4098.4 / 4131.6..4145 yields 1.26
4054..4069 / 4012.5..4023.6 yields 1.08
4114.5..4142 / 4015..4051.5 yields 1.04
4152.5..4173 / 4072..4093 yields 0.82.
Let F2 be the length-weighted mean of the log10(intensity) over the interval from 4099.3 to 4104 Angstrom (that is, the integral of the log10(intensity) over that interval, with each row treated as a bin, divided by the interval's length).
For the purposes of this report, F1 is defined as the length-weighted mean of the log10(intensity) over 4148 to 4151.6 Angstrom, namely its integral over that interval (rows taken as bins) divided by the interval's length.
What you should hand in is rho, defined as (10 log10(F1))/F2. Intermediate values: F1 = 0.248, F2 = 0.374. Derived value -16.2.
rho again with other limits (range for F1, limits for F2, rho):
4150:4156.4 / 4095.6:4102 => -13.2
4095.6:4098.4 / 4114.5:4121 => -11.9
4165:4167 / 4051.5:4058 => -12.8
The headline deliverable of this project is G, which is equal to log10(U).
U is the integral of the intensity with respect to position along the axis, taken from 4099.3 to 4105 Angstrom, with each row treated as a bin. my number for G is 1.13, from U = 13.5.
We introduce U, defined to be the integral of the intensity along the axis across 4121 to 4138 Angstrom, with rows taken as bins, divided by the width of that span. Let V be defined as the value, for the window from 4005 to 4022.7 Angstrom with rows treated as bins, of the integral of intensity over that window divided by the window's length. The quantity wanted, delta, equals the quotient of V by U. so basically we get 1.01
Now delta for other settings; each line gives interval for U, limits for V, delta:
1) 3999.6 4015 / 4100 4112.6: 1.00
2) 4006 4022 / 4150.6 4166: 0.97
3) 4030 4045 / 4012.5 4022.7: 0.97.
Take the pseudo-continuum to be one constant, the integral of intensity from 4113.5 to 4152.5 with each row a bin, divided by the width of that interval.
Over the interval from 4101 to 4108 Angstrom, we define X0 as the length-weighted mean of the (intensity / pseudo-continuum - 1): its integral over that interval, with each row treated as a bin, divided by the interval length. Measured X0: 0.063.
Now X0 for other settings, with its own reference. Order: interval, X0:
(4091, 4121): 0.059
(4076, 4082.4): -0.050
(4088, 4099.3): 0.079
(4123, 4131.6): 0.003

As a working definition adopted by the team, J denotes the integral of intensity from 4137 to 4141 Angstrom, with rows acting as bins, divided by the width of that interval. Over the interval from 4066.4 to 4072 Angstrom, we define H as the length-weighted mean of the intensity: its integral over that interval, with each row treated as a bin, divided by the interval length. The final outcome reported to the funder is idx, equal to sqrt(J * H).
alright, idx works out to 2.35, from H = 2.30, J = 2.41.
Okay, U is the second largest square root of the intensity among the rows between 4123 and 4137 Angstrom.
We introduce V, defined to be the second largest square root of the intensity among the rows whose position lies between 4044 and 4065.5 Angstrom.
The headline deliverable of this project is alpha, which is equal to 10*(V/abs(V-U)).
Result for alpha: 157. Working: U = 1.61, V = 1.72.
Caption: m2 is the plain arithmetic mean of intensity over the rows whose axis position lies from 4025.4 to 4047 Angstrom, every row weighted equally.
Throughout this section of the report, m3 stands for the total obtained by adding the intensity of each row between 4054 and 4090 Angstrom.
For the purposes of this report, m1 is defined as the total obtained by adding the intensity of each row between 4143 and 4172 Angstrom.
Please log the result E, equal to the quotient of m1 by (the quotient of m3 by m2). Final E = 1.77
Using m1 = 63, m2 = 2.39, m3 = 85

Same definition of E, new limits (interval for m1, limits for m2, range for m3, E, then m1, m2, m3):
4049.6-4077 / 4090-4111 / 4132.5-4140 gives 8.18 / 66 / 2.34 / 19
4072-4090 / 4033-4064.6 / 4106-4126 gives 2.06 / 42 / 2.36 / 48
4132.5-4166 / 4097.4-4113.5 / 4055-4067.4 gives 5.91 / 75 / 2.30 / 29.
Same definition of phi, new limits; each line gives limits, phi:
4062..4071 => 4068.77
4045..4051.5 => 4046.35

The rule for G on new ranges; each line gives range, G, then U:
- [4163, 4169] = 1.13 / 13.5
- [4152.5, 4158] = 1.10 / 12.6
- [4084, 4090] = 1.14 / 13.8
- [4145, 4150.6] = 1.06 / 11.6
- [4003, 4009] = 1.14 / 14.0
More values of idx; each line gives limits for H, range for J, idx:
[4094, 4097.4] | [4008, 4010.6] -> 2.34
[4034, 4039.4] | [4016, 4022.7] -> 2.25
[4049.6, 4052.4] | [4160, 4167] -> 2.28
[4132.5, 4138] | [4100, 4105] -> 2.34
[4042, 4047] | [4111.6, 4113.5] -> 2.31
